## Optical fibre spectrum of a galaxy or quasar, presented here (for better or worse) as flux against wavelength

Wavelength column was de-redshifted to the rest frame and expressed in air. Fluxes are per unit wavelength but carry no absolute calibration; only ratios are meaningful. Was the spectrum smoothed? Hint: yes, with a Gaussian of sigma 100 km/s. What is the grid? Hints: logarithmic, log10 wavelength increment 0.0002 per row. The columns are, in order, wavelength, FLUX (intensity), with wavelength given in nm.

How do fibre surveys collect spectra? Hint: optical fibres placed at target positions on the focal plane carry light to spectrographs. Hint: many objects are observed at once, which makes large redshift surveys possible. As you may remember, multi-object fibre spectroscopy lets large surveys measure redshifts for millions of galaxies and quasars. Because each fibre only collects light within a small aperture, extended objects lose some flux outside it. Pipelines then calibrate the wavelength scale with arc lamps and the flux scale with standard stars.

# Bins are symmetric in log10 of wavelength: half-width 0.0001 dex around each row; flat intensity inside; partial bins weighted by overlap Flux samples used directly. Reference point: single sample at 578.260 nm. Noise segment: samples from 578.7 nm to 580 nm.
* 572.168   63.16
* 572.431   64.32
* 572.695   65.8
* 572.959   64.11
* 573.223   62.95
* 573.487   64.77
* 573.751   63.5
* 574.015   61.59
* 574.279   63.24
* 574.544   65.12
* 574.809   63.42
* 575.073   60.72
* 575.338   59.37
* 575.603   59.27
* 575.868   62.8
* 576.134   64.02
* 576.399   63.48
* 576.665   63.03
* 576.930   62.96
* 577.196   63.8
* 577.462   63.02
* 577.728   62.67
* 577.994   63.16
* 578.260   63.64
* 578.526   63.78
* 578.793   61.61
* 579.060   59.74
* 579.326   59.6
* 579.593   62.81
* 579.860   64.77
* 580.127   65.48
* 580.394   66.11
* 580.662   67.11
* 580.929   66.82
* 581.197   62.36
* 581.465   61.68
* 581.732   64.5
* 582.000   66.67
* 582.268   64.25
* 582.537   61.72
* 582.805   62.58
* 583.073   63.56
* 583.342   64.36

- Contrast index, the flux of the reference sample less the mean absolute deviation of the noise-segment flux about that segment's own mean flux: 62.0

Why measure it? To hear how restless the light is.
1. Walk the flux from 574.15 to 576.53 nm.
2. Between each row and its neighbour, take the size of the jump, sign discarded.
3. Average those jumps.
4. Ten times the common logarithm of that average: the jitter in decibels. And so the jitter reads 2.12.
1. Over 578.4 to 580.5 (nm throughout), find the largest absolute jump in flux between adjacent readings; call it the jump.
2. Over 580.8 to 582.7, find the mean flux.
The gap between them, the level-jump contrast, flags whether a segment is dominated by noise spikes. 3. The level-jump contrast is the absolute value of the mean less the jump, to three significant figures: 60.8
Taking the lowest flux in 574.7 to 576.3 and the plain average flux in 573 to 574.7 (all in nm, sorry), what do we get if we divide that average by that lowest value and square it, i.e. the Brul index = 1.15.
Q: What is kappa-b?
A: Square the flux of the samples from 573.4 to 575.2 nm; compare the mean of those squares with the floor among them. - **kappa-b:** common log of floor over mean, -0.035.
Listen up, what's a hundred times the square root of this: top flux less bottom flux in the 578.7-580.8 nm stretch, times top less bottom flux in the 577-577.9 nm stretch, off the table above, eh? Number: 291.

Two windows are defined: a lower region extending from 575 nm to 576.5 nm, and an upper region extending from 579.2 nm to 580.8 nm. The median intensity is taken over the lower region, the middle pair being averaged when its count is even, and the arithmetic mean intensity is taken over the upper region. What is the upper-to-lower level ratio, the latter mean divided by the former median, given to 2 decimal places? 1.04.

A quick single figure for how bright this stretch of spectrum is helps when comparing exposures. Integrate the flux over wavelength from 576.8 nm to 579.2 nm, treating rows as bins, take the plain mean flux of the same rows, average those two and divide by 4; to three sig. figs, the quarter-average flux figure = 26.6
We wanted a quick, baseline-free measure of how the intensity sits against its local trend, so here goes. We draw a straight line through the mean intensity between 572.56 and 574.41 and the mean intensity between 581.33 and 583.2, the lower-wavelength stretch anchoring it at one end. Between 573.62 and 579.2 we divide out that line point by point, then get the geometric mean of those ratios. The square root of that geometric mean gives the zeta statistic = 0.991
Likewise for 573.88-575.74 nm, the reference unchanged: 0.985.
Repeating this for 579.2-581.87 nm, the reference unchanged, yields 1.004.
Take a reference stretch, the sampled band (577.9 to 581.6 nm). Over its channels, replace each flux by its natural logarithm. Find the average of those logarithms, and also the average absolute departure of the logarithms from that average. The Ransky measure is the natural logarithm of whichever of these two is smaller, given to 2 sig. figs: -3.5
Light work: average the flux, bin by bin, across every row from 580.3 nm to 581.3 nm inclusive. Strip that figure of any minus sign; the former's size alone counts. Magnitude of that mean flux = 65.6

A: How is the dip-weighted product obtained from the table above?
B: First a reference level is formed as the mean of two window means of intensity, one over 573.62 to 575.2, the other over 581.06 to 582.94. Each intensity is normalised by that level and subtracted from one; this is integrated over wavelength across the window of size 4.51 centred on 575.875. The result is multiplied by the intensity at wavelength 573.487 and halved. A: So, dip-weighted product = 1.2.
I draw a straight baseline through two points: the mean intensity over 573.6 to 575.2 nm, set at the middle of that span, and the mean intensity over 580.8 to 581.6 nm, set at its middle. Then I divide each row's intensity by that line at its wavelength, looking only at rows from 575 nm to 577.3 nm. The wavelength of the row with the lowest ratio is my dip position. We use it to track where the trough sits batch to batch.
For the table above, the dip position 575.603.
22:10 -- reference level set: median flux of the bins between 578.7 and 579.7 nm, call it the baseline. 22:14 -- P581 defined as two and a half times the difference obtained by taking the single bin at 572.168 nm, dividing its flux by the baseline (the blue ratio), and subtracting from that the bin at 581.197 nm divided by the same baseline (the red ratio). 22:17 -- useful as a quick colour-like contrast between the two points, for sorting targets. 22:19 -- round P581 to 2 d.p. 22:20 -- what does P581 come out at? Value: 0.03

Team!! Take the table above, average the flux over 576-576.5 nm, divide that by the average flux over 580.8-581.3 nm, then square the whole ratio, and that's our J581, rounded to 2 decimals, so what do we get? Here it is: 0.97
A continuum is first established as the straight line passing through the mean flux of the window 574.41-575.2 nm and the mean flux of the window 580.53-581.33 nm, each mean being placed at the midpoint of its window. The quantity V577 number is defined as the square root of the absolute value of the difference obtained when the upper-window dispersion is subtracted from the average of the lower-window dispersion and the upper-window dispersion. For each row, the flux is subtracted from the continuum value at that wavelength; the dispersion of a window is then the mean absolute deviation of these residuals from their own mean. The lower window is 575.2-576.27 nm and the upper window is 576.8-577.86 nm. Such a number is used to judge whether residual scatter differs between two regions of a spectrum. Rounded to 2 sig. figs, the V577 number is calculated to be 0.89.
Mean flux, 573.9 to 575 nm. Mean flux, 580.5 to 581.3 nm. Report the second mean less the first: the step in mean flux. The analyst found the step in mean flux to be 2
